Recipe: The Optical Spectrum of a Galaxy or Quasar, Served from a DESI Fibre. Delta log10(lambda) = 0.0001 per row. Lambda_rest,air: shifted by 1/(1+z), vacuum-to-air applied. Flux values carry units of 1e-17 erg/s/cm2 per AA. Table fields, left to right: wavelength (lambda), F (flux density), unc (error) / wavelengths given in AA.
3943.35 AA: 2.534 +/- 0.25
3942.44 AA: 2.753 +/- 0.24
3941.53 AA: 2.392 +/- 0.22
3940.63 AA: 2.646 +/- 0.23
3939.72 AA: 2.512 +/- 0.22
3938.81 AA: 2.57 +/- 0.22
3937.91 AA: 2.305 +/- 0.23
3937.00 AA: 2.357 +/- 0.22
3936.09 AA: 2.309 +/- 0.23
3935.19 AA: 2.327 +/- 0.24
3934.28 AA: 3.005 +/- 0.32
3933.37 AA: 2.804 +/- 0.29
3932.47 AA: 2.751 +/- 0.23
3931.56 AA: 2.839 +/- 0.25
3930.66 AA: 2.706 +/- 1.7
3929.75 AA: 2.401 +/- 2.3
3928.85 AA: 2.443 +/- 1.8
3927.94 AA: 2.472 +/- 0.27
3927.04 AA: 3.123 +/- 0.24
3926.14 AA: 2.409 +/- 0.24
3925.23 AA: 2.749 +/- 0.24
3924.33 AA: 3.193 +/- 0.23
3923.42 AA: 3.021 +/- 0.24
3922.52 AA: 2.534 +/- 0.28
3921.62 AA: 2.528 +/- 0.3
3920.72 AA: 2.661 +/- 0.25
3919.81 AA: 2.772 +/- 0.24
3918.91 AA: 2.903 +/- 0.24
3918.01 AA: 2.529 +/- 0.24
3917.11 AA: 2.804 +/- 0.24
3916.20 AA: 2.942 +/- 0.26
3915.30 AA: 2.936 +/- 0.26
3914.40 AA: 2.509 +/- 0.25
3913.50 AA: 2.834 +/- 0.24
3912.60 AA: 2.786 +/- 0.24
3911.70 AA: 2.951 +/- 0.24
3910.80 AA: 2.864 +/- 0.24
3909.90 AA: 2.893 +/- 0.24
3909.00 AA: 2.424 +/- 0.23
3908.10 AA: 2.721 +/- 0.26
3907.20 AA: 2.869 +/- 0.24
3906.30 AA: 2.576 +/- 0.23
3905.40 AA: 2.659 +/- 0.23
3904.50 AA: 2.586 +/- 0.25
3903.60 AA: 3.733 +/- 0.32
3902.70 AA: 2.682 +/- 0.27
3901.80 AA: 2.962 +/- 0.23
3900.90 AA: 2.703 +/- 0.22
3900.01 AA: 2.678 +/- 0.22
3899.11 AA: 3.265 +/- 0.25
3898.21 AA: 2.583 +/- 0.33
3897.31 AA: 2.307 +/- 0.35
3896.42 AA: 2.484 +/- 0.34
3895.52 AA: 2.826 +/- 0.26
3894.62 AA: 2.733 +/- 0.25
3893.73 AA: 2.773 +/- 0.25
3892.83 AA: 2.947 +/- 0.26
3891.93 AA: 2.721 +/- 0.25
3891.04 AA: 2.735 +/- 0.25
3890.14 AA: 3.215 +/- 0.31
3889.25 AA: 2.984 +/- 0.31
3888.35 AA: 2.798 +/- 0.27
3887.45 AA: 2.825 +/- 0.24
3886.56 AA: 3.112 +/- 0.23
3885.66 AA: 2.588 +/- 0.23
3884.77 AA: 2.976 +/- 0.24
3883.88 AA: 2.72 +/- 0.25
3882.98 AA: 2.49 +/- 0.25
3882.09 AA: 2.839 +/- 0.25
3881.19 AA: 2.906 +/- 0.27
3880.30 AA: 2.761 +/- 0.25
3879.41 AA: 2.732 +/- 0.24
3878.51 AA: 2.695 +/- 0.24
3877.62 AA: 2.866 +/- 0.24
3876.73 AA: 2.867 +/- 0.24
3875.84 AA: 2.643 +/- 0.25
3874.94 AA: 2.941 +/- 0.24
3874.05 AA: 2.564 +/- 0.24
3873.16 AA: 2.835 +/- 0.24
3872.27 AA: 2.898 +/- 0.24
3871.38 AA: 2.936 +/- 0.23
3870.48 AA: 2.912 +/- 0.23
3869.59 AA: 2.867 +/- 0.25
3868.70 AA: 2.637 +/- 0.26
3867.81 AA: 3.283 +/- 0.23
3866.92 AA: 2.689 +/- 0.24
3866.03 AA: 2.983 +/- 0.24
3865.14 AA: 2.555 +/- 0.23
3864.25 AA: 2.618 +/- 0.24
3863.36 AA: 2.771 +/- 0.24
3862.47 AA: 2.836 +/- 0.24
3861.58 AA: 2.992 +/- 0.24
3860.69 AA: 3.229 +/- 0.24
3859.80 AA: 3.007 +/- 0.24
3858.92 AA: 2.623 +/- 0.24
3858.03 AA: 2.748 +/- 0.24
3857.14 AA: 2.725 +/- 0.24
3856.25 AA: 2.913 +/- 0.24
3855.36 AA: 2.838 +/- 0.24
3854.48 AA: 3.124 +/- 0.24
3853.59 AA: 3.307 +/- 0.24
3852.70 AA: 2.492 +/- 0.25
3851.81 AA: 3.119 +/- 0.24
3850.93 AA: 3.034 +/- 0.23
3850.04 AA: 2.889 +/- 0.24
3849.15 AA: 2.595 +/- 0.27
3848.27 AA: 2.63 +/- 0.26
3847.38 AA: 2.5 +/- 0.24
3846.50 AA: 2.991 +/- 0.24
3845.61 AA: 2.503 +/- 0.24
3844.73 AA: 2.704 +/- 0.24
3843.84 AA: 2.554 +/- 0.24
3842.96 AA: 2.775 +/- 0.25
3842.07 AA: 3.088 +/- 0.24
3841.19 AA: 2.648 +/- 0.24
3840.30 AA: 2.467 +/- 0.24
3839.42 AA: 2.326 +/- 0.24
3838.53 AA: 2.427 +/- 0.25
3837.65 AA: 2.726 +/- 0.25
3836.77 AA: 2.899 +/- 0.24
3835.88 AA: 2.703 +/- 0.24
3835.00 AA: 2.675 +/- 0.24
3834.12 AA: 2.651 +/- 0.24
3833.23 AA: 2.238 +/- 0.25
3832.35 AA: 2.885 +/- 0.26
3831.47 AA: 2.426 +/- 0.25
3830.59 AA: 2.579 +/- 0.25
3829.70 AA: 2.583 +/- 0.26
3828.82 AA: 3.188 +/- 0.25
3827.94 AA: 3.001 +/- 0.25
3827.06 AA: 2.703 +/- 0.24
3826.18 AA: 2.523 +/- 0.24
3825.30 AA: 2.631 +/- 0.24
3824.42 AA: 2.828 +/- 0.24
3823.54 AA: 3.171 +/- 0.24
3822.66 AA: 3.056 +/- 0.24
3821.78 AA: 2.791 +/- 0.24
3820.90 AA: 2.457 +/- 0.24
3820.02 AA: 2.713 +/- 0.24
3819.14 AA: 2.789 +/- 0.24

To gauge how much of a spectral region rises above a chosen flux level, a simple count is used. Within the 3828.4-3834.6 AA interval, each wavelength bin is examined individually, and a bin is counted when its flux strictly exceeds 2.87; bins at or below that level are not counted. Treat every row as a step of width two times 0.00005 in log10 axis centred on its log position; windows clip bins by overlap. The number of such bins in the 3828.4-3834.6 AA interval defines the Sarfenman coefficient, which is 2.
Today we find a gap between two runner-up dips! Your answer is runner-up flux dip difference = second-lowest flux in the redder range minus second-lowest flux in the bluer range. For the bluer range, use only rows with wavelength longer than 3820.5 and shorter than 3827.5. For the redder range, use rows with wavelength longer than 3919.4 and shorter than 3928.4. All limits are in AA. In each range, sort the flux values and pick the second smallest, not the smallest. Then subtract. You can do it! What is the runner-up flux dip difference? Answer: -0.051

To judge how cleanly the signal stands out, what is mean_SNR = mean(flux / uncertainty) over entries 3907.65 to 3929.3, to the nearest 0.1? 10.8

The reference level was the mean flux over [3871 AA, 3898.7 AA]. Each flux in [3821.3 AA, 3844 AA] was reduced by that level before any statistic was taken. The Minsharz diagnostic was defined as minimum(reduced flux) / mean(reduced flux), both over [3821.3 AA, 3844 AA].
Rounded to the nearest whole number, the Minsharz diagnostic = 8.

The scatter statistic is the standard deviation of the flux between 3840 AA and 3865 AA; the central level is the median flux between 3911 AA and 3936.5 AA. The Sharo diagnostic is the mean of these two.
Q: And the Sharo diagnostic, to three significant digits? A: 1.50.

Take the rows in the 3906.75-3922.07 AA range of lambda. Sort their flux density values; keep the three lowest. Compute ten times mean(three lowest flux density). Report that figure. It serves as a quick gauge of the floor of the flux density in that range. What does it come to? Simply 24.9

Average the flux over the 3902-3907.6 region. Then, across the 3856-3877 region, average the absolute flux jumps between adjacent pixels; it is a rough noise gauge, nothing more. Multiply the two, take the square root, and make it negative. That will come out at -0.799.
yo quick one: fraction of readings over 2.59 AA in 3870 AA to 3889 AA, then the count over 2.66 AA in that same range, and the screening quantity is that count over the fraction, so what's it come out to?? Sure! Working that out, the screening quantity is 20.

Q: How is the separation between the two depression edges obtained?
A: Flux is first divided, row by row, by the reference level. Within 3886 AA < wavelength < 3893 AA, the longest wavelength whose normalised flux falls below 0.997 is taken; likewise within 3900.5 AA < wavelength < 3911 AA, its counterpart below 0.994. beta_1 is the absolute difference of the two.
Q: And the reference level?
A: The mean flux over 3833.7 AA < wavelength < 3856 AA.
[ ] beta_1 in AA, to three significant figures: 17.1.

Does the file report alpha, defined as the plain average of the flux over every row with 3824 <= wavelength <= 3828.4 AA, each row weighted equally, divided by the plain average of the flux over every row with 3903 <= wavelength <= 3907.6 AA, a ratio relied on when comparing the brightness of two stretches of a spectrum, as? 0.95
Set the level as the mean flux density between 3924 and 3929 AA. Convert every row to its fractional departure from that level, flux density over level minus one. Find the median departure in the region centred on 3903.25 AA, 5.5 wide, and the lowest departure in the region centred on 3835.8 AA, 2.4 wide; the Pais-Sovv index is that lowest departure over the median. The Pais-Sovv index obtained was 1.4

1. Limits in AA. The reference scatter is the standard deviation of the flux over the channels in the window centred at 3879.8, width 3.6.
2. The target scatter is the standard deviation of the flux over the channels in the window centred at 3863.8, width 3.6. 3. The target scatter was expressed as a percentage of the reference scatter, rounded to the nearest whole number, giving 141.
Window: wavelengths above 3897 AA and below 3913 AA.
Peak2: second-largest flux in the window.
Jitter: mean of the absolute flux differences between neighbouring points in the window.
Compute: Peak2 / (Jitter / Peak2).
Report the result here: 30.5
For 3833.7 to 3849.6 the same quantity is 42.1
